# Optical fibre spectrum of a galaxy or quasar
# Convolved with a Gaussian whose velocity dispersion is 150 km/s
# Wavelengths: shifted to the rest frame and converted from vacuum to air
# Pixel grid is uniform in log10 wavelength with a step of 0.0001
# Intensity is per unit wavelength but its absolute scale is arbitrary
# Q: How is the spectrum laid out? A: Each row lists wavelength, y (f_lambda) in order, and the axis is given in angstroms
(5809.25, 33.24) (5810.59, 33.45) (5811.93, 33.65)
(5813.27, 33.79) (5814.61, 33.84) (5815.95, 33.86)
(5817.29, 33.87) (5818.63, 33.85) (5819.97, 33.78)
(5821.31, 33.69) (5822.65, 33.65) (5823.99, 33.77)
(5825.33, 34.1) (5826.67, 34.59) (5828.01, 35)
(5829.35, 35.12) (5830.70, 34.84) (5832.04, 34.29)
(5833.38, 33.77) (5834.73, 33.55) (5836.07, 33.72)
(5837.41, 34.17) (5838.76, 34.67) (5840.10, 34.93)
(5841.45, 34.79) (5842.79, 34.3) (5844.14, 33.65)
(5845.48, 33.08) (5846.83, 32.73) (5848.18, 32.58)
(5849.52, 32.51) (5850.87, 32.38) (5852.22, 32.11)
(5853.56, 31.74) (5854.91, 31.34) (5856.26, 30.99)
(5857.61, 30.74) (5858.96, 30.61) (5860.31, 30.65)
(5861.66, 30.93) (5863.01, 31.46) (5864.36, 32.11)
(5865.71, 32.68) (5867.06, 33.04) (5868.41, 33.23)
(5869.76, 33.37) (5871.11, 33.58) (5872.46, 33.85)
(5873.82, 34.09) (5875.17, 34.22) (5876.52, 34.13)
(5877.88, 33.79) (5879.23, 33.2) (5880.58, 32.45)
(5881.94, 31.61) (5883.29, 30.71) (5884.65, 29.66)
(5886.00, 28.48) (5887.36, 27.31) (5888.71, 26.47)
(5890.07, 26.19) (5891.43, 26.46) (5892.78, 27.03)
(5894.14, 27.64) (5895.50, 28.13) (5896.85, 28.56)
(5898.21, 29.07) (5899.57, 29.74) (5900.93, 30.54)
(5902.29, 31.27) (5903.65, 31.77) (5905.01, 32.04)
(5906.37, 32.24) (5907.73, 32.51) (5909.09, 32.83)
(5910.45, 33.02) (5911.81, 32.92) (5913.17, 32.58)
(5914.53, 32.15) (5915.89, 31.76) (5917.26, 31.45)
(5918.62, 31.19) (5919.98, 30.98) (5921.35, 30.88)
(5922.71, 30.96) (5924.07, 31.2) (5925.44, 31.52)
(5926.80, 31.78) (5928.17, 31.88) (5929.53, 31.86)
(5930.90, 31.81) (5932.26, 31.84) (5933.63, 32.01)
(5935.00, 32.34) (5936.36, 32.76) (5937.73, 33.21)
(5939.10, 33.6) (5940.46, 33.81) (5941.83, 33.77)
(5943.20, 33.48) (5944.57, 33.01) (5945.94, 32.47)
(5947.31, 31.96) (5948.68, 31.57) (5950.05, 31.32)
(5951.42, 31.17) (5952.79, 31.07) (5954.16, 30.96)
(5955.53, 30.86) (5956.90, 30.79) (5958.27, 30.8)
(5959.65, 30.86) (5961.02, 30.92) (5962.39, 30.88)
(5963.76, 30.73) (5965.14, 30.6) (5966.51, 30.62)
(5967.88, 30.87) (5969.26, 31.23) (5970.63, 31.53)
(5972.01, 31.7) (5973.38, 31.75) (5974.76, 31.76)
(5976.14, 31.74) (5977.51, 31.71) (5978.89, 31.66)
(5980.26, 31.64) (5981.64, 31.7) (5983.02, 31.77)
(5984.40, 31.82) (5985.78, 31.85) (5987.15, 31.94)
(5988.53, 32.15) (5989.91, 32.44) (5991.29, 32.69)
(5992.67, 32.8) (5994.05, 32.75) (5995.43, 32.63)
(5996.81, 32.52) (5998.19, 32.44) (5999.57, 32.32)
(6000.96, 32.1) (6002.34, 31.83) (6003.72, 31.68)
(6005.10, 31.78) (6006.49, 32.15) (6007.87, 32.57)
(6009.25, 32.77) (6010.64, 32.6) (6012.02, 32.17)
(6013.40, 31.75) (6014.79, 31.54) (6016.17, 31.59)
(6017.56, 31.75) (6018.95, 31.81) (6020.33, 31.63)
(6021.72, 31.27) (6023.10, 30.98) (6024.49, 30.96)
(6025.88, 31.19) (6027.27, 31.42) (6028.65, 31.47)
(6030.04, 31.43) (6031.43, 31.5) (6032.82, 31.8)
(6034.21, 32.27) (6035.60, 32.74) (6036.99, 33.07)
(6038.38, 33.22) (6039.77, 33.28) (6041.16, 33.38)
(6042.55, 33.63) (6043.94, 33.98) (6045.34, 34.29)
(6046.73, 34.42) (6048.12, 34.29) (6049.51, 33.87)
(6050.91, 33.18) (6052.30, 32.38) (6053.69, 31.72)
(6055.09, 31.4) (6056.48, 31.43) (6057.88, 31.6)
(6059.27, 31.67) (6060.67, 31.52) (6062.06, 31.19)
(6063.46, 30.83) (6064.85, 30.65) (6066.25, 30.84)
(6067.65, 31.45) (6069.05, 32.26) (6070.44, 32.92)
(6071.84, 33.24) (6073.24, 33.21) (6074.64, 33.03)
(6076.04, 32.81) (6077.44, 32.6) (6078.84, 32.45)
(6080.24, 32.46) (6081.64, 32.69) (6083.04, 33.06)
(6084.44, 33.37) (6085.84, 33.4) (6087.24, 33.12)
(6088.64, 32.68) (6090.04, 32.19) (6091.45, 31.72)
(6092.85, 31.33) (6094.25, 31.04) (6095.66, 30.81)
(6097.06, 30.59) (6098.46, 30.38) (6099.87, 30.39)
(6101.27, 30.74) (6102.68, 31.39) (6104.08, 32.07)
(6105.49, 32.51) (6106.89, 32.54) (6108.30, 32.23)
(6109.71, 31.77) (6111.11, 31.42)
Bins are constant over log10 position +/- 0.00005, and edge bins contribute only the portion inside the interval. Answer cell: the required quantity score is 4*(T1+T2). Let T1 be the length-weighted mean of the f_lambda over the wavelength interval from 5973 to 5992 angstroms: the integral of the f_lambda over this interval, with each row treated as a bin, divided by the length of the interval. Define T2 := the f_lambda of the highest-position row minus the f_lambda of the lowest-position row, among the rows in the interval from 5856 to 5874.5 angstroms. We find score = 140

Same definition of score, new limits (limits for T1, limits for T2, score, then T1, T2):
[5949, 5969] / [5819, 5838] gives 125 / 30.9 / 0.4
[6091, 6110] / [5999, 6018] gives 123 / 31.4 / -0.6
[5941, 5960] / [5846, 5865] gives 124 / 31.7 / -0.6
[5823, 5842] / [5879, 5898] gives 119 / 34.4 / -4.6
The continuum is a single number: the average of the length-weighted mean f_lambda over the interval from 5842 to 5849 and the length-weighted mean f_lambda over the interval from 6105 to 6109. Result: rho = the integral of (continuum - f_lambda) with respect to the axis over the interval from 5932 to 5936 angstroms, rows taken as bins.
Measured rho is 2.9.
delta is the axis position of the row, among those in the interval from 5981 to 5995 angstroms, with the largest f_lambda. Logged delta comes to 5992.67 angstroms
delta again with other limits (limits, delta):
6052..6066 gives 6052.30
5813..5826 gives 5825.33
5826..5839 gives 5829.35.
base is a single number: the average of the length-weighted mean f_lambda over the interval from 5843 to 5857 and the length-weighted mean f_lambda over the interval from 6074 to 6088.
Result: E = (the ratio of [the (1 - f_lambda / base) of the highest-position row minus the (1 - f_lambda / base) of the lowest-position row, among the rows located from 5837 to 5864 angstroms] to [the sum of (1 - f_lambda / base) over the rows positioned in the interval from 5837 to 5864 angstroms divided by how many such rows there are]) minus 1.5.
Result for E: 22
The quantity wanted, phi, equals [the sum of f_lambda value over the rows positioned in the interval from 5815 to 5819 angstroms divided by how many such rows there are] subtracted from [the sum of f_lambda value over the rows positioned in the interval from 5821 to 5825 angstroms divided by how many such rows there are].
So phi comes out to -0.2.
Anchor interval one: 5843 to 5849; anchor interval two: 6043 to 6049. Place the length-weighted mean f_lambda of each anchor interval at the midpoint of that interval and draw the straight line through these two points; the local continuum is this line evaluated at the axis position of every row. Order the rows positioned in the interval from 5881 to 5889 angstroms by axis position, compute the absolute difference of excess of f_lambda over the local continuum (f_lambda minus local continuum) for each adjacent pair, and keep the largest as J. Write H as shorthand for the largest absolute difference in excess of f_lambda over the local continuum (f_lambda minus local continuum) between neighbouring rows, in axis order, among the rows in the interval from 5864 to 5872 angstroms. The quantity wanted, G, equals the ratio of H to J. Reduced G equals 0.5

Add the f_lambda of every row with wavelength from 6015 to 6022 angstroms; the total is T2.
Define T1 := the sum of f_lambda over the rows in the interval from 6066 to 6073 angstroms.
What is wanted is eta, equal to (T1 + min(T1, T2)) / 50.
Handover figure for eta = 6.38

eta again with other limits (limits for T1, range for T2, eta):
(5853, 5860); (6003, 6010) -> 6.22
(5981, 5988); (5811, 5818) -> 6.36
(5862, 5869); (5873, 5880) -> 6.50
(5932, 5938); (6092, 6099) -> 6.33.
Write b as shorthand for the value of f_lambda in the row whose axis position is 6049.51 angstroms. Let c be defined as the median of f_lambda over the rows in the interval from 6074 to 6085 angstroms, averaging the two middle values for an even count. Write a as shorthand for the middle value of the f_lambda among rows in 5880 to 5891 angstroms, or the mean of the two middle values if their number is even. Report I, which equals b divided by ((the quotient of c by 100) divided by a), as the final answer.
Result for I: 3006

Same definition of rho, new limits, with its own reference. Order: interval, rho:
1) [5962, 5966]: 8.6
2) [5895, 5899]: 17.0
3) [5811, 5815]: -3.4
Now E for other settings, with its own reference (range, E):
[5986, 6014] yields -1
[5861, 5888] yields 7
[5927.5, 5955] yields 1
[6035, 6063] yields -10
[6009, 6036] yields -1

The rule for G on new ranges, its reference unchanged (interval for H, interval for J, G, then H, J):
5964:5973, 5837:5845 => 0.5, 0.35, 0.66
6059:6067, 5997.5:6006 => 1.3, 0.37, 0.28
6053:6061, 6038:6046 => 1.0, 0.33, 0.34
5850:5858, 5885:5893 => 0.3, 0.41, 1.18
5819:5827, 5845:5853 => 1.3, 0.48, 0.36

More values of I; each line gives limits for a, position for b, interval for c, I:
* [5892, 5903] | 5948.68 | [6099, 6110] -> 2850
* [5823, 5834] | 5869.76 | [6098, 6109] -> 3622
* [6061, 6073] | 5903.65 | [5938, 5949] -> 2993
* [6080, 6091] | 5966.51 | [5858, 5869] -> 3167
